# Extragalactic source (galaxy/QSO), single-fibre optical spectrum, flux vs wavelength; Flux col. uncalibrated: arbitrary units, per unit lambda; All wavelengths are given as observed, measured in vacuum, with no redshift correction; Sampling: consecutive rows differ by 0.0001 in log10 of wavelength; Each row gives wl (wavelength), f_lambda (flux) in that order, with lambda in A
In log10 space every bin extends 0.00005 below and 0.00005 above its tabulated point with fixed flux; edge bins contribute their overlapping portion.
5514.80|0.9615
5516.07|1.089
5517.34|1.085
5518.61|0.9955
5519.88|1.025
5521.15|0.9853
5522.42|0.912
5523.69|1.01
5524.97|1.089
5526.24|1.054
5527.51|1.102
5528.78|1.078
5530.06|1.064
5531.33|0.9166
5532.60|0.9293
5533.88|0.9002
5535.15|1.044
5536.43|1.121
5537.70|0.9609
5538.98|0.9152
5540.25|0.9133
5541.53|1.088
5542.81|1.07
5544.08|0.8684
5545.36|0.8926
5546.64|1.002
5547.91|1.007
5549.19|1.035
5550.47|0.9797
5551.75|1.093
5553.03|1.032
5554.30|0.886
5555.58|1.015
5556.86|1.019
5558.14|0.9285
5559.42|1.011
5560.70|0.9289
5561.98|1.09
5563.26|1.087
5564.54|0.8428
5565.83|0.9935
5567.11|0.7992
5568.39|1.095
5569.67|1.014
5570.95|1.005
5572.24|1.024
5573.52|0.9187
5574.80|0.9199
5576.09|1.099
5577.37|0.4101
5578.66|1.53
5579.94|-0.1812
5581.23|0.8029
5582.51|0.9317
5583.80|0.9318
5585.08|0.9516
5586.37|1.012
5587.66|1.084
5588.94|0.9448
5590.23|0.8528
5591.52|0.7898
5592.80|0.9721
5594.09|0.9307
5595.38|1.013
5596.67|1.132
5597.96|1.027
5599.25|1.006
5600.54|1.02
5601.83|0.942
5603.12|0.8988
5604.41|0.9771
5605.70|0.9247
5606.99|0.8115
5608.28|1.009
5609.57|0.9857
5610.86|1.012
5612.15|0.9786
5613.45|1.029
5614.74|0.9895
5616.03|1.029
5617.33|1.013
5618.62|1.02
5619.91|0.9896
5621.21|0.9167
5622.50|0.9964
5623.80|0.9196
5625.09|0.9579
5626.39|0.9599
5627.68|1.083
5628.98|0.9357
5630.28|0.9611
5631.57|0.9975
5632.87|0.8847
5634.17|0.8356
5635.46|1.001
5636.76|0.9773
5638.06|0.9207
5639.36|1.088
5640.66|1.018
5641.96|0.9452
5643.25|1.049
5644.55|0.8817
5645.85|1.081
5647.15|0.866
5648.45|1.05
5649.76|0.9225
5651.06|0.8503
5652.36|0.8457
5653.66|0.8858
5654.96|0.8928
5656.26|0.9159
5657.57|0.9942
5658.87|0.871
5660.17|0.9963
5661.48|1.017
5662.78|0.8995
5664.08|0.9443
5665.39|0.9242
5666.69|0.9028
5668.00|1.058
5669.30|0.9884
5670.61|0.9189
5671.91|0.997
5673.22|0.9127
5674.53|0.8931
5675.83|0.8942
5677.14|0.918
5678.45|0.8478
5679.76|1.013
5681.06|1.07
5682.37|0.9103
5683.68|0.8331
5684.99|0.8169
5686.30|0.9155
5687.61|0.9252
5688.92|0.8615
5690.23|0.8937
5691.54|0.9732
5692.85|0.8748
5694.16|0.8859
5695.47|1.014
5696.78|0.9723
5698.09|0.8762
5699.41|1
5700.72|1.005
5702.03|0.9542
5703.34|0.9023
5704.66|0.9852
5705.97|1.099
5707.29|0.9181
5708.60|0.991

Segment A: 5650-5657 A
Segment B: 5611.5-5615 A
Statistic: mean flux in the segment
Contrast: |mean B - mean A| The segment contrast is 0.12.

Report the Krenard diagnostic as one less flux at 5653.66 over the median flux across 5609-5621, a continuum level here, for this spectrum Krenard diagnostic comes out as 0.12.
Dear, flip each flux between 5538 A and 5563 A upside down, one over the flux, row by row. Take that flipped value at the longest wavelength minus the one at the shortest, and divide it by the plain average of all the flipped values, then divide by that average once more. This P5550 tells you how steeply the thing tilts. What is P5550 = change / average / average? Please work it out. -0.17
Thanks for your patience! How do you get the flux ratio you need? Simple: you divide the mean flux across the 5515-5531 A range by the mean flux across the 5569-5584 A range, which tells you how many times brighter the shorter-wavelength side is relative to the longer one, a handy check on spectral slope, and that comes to 1.20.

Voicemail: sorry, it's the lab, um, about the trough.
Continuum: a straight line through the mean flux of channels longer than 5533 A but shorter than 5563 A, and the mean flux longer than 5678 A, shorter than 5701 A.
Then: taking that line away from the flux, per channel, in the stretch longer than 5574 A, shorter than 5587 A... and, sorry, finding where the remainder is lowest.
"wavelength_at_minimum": 5579.94 A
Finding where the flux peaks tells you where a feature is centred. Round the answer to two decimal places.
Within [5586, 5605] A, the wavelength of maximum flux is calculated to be 5596.67 A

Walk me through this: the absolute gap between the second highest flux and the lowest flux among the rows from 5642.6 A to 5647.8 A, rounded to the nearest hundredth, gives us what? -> 0.18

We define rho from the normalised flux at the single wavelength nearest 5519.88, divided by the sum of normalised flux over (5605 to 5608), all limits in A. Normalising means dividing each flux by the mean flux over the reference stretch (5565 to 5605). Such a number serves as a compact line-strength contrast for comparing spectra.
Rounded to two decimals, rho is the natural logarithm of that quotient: -0.53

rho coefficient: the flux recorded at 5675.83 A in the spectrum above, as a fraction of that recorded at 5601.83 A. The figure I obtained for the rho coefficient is 0.95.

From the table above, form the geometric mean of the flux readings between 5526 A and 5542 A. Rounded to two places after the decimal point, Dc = 1.00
